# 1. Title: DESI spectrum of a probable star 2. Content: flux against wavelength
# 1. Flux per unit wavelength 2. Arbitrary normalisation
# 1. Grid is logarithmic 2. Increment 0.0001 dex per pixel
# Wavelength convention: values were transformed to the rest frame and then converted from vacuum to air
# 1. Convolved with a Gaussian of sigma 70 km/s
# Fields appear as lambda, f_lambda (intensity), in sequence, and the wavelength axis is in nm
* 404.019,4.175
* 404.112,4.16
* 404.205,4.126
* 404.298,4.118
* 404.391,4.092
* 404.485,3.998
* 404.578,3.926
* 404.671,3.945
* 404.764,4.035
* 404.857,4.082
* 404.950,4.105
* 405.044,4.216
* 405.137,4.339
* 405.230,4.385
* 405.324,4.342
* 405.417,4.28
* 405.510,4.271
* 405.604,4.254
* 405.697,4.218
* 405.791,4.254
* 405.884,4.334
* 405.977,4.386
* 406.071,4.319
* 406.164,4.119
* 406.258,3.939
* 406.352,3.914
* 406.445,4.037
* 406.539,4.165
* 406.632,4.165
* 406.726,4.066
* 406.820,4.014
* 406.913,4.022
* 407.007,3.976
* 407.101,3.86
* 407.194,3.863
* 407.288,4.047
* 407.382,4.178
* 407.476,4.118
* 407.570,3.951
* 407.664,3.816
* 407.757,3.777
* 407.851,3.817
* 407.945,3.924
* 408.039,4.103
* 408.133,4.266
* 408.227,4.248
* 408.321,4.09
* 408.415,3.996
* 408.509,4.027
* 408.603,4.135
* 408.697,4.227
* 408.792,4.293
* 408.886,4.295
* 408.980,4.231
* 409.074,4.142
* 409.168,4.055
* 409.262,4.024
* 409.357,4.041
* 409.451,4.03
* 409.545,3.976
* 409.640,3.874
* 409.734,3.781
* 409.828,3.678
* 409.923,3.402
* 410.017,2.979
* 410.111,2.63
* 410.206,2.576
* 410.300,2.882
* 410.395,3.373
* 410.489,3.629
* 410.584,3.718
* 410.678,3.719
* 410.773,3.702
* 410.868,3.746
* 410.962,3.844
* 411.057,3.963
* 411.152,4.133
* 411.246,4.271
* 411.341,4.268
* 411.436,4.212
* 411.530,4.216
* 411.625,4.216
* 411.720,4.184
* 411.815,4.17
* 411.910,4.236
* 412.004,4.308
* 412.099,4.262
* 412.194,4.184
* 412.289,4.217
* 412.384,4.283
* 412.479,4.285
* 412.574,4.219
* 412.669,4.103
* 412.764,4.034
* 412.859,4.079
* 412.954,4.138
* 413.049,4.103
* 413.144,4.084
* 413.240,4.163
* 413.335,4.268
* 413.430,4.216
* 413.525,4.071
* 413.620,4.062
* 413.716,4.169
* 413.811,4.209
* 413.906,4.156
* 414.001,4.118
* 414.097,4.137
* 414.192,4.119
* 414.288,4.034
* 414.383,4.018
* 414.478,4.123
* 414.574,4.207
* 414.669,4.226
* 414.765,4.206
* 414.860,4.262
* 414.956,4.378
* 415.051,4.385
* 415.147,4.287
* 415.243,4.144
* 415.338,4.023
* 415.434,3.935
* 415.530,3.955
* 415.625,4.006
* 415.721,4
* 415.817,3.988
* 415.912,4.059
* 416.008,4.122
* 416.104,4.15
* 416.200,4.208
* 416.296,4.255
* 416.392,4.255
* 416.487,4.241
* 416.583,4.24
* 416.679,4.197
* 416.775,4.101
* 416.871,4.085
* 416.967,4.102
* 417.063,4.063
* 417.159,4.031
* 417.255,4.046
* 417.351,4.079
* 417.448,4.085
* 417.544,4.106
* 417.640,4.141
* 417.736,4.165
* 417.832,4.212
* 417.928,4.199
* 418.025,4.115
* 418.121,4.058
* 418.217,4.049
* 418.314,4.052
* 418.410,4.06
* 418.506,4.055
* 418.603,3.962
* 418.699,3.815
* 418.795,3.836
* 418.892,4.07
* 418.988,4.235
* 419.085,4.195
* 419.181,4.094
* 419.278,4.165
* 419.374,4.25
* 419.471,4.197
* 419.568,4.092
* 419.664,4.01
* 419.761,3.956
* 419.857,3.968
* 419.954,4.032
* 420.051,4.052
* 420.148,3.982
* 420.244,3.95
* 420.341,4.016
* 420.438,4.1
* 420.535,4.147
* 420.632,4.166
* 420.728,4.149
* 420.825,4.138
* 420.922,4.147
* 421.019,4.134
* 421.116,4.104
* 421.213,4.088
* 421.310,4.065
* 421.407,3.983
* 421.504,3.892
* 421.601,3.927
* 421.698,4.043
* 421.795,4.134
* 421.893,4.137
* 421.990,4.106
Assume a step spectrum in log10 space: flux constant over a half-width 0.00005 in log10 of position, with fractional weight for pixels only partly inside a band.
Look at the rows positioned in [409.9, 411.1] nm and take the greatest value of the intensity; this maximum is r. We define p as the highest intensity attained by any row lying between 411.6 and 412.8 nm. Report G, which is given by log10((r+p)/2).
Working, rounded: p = 4.308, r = 3.963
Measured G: 0.617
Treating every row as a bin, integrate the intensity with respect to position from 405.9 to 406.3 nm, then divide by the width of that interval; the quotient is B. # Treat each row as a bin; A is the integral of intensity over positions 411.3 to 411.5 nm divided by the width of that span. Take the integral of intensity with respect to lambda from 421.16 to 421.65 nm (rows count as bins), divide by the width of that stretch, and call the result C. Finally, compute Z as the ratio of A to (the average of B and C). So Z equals 1.04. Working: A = 4.25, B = 4.20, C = 3.99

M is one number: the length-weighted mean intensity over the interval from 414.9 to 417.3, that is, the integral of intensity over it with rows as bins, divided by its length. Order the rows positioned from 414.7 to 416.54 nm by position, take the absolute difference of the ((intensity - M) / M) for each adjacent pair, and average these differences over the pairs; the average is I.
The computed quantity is 0.0134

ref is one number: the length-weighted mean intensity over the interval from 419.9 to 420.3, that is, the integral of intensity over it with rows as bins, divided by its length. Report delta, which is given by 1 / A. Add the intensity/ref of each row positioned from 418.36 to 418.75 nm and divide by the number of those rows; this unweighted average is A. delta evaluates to 1.01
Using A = 0.99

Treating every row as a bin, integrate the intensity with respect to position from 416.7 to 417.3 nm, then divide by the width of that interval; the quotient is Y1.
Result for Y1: 4.08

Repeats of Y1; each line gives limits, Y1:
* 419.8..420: 4.00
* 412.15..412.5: 4.24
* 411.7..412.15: 4.24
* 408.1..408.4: 4.18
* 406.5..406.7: 4.16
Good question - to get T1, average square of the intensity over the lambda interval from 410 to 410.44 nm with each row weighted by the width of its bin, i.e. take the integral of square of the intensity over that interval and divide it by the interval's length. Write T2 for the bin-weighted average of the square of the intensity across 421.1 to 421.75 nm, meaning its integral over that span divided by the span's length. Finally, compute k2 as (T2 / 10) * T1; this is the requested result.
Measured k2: 13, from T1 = 8.4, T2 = 16.1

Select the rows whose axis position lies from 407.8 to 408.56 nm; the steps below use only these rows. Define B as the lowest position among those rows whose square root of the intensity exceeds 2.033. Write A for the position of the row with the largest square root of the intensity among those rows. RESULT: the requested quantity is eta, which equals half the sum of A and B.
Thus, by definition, 408.13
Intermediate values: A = 408.133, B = 408.133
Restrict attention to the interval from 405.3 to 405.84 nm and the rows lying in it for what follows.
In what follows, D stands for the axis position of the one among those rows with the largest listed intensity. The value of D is 405.324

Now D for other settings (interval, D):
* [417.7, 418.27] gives 417.832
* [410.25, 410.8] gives 410.678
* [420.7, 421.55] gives 420.728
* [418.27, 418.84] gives 418.410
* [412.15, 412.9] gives 412.479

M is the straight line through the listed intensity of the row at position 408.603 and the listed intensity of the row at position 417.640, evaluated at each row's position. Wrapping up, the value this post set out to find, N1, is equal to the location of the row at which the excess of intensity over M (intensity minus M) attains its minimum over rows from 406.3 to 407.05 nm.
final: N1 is 406.352 nm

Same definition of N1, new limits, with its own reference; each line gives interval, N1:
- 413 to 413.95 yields 413.620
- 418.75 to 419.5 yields 418.795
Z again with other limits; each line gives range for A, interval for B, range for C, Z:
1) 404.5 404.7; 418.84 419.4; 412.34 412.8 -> 0.95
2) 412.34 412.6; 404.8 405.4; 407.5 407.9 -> 1.05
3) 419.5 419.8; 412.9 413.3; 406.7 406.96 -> 0.99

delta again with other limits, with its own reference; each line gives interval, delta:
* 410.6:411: 1.07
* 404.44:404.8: 1.01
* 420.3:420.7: 0.97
